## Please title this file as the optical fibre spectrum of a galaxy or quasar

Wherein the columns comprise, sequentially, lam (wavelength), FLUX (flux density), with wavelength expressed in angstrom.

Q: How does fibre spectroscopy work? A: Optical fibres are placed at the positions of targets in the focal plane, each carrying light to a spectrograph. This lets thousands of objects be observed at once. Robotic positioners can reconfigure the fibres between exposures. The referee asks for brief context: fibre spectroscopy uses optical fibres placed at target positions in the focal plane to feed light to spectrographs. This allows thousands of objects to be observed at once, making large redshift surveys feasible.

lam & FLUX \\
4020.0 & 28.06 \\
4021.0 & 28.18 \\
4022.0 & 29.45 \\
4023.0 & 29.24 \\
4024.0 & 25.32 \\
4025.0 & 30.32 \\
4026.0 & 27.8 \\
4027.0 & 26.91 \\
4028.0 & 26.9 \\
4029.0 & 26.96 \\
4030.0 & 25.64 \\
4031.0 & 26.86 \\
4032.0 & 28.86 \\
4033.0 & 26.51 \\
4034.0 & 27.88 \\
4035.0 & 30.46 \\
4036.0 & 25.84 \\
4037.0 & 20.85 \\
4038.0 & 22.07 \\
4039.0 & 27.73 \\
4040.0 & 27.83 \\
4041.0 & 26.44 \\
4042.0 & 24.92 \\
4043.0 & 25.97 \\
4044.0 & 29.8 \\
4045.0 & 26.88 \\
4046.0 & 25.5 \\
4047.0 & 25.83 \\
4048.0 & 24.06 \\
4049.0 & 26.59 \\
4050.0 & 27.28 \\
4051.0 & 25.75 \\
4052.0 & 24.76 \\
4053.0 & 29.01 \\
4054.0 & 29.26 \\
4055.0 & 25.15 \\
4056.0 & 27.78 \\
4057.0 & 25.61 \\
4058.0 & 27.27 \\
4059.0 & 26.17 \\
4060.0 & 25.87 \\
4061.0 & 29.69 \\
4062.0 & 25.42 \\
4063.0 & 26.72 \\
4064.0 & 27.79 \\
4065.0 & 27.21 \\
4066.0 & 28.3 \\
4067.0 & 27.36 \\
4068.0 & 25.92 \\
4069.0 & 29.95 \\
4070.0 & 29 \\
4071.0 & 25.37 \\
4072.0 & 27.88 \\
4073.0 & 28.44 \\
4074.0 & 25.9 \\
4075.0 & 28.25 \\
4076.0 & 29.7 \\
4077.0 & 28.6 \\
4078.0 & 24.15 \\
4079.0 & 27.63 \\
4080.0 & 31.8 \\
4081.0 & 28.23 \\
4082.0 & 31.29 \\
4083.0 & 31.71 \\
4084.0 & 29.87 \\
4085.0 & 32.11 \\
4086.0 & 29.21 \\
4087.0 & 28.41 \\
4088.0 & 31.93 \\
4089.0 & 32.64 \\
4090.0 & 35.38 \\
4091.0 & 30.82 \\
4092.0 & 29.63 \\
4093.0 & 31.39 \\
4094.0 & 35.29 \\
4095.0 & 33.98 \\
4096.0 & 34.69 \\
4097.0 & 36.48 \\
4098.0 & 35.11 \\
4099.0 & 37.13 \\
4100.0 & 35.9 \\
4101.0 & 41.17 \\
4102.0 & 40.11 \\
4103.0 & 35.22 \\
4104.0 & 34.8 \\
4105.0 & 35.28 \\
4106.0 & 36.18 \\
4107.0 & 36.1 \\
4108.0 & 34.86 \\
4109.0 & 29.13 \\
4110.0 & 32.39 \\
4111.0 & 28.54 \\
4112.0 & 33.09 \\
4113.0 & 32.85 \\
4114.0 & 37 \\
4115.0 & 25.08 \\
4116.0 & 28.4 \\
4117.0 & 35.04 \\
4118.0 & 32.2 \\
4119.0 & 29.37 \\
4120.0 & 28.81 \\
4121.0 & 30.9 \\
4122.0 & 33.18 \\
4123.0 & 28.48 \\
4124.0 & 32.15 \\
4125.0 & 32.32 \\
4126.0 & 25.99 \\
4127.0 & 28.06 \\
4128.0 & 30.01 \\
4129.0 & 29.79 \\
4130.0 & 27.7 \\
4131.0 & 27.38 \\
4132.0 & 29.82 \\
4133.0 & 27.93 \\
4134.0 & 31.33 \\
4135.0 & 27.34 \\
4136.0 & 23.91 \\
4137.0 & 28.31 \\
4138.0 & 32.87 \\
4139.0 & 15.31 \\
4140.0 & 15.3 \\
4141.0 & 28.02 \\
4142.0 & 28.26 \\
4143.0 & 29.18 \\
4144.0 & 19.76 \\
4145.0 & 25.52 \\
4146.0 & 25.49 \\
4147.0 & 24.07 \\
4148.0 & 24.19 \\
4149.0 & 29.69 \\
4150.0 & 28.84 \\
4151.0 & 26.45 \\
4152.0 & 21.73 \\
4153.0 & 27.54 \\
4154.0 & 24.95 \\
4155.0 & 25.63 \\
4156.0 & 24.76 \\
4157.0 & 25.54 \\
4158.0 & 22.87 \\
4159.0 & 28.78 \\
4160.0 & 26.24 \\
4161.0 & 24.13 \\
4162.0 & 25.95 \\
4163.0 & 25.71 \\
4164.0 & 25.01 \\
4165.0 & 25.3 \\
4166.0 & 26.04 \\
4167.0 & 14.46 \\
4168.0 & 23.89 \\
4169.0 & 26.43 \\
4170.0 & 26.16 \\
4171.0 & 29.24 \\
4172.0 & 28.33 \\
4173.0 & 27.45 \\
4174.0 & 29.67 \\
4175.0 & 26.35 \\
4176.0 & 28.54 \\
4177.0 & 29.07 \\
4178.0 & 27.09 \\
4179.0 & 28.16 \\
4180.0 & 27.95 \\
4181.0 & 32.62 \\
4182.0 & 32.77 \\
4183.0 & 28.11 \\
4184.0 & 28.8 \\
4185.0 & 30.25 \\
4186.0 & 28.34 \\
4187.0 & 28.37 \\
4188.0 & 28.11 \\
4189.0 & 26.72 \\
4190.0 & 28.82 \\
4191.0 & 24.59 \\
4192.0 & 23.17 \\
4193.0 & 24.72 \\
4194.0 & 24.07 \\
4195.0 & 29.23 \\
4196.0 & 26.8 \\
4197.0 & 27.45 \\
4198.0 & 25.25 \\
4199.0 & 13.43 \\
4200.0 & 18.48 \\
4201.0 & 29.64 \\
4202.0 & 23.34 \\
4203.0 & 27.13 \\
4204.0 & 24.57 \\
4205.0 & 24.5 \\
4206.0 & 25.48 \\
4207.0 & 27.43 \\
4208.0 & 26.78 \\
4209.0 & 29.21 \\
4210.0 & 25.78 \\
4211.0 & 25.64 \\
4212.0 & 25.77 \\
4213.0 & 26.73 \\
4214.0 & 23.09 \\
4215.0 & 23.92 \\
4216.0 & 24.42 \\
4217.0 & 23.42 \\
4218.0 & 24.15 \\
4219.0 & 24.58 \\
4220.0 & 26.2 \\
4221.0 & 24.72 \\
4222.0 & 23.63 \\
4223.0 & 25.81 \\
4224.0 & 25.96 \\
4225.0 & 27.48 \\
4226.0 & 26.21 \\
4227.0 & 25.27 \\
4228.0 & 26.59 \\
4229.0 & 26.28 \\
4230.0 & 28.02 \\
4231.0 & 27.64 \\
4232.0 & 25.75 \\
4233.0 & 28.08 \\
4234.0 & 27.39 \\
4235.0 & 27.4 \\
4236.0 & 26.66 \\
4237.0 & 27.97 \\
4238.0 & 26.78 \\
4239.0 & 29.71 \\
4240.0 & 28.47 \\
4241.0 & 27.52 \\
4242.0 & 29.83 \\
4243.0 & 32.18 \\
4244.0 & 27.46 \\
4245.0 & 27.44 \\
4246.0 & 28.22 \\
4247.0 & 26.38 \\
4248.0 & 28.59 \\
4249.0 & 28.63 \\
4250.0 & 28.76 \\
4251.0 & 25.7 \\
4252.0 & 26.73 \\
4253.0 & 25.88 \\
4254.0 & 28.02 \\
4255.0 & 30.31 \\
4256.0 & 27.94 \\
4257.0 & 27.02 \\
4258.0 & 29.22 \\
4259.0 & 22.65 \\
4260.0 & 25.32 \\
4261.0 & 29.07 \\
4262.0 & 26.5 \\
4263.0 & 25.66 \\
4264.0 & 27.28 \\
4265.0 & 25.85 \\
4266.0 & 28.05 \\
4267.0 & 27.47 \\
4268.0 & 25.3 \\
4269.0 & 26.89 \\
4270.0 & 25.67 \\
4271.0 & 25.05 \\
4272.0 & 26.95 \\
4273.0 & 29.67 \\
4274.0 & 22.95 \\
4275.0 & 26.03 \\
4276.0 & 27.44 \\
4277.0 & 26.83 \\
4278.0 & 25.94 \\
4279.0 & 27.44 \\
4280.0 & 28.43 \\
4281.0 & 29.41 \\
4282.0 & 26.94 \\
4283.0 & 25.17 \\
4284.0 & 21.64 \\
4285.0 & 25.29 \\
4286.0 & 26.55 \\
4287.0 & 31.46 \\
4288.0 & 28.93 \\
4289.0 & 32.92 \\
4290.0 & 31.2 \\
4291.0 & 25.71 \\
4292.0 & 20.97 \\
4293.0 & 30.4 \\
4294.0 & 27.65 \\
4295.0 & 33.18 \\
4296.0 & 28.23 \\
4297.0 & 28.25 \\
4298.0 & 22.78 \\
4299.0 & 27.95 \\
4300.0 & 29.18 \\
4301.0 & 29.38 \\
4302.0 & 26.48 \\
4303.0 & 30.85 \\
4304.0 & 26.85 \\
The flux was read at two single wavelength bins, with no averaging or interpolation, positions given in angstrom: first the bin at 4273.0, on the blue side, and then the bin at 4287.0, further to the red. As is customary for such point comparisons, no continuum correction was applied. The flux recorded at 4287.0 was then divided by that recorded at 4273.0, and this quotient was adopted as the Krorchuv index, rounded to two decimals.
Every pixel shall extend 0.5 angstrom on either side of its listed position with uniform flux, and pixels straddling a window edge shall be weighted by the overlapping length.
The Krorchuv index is 1.06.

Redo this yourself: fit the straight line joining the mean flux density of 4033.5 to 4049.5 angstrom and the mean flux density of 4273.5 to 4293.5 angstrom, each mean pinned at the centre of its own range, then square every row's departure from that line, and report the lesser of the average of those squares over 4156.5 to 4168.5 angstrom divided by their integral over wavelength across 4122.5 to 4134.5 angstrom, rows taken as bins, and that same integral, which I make 0.12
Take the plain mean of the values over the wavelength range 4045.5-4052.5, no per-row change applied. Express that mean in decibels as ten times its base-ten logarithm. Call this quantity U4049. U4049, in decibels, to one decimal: 14.1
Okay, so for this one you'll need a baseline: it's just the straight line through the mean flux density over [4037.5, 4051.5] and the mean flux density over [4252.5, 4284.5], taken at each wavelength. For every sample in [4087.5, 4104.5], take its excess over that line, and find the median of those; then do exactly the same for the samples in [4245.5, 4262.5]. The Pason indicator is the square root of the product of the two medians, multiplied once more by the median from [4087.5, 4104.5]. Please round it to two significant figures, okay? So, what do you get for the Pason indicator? 30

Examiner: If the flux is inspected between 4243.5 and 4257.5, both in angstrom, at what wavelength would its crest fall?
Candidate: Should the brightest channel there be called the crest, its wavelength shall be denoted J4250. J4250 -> 4255.0 angstrom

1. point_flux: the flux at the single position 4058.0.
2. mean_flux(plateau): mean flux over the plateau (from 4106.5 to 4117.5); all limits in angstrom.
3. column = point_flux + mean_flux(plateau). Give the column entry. 59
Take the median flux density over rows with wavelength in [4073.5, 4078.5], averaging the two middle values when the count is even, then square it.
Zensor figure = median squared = 798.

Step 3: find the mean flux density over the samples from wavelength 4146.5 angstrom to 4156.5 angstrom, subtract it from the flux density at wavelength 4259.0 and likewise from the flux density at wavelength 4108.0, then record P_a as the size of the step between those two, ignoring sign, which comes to 12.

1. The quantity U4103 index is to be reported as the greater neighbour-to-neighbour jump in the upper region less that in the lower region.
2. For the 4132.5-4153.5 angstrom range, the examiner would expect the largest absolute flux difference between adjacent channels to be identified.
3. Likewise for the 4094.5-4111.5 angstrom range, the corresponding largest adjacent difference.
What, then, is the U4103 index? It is 12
